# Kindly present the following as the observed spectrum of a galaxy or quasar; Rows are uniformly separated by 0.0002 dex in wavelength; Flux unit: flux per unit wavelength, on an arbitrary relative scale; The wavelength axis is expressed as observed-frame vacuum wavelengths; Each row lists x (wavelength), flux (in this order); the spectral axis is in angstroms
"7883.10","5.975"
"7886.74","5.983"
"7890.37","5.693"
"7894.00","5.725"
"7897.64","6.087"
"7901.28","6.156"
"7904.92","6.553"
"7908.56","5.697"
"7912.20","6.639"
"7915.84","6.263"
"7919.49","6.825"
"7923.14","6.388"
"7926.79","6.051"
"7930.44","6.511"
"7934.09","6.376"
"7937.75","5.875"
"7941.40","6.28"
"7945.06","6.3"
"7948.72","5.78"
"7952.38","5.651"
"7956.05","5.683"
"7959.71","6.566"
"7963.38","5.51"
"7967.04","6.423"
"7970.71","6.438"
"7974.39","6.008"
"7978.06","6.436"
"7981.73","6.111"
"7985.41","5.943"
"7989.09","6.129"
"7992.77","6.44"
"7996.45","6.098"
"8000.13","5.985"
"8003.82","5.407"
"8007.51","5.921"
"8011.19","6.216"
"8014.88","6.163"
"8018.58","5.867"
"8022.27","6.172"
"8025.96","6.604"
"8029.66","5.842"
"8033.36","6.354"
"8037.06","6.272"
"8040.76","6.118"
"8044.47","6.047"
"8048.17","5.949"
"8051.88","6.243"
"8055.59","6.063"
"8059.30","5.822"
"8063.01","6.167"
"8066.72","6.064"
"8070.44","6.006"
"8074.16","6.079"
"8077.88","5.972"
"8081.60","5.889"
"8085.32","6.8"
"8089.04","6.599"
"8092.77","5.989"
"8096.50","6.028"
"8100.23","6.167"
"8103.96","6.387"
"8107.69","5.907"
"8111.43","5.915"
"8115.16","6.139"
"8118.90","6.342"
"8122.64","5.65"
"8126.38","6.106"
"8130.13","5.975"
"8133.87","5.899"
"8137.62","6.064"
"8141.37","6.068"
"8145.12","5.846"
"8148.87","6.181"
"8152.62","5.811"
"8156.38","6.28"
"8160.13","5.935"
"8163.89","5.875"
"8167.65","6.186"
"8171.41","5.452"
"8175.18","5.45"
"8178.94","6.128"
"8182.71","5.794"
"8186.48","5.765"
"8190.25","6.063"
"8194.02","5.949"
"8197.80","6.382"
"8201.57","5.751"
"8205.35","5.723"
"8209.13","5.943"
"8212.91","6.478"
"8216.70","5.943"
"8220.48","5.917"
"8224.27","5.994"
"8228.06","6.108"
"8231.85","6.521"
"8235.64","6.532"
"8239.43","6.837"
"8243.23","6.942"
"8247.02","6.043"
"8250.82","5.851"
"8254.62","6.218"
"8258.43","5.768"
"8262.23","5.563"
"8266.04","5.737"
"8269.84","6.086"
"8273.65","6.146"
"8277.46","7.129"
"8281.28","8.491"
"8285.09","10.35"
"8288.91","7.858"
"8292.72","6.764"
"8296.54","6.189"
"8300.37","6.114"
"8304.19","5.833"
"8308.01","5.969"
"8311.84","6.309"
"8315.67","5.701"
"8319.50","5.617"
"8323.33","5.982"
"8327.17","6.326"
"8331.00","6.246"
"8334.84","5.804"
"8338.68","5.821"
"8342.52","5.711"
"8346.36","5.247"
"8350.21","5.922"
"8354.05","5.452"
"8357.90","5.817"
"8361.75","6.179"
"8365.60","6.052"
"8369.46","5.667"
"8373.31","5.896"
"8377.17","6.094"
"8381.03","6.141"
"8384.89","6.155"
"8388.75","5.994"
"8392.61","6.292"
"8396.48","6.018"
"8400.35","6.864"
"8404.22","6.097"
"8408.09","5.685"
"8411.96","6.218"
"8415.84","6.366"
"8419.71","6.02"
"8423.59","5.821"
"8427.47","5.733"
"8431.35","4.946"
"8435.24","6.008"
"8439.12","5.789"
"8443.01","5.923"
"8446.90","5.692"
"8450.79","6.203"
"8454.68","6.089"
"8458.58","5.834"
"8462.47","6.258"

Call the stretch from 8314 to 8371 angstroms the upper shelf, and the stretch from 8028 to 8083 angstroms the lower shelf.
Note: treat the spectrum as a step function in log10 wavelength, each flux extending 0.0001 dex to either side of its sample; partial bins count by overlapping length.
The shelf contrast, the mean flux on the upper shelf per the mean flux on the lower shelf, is 0.96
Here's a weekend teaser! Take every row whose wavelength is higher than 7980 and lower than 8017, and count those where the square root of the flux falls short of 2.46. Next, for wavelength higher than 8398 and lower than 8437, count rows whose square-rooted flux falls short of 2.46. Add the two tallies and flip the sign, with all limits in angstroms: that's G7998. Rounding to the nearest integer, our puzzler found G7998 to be -10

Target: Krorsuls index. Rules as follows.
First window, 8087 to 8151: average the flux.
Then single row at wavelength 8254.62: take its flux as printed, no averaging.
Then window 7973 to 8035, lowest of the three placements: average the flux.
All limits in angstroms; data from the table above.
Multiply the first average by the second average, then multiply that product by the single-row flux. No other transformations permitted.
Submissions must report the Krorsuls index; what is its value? 230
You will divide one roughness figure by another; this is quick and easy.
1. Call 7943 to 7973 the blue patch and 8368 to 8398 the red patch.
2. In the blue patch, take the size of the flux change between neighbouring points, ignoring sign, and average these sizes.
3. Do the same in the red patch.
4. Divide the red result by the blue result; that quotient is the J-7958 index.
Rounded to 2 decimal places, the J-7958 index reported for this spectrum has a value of 0.34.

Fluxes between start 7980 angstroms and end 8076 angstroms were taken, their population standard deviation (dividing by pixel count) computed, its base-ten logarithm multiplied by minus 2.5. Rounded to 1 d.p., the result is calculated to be 1.6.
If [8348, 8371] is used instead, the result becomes 1.5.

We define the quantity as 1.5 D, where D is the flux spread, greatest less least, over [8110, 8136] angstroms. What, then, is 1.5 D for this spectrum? 1.04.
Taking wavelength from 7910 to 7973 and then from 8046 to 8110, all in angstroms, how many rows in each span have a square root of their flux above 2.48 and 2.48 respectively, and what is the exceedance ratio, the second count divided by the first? 0.55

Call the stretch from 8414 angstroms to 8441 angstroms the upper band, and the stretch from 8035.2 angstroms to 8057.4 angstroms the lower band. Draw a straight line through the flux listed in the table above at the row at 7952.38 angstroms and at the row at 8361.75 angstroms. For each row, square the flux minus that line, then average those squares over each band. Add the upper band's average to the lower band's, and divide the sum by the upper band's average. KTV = 1.4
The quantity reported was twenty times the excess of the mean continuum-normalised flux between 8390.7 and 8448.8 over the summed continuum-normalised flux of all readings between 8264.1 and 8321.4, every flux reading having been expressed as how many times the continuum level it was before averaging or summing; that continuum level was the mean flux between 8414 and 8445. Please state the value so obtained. -324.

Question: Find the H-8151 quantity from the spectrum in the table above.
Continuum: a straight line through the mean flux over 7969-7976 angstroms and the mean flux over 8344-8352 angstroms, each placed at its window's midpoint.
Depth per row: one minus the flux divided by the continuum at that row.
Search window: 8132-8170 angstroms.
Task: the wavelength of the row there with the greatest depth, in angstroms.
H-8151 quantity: 8152.62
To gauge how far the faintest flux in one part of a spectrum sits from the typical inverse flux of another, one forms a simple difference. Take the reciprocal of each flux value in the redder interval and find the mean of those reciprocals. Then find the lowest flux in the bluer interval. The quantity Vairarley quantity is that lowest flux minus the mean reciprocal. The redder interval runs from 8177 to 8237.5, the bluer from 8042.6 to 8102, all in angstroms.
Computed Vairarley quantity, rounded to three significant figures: 5.66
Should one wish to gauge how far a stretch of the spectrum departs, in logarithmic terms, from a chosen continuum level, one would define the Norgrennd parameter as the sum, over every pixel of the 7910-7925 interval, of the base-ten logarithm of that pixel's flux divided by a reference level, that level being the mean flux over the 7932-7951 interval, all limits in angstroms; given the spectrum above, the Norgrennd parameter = 0.11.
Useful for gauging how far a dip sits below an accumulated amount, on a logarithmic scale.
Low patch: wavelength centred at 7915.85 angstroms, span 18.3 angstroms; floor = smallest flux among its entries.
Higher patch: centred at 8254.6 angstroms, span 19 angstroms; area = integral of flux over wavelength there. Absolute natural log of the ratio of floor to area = 2.98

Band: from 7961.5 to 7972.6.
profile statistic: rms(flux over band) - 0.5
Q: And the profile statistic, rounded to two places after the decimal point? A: 5.64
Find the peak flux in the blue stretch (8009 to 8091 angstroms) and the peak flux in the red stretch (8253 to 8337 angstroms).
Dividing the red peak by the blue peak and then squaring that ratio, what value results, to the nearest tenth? 2.3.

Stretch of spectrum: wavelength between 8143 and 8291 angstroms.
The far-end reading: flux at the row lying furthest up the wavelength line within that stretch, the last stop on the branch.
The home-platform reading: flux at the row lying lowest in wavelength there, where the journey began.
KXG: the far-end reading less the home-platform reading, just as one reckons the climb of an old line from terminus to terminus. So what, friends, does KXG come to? 2.0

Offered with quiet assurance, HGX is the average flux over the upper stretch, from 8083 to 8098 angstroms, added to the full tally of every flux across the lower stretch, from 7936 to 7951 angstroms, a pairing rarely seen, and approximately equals 30.6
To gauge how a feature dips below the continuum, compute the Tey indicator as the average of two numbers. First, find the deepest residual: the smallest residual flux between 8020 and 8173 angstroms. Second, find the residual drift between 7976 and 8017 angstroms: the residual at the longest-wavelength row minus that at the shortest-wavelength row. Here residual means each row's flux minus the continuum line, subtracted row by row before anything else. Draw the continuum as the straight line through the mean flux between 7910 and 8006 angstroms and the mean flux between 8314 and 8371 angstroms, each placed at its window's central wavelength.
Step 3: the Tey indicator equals -0.38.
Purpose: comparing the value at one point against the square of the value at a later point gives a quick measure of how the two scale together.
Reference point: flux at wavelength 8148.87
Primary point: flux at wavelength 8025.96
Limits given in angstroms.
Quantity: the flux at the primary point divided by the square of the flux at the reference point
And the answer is 0.173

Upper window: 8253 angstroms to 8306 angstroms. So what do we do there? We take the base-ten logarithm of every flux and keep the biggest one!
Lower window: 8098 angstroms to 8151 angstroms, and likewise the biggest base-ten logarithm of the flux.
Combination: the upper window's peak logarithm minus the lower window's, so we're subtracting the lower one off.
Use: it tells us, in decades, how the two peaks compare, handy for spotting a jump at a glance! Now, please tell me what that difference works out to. 0.21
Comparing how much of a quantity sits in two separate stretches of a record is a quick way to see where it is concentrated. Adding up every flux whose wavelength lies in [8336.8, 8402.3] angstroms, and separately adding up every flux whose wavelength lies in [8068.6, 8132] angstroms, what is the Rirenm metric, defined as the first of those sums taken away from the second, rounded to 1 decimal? 2.6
